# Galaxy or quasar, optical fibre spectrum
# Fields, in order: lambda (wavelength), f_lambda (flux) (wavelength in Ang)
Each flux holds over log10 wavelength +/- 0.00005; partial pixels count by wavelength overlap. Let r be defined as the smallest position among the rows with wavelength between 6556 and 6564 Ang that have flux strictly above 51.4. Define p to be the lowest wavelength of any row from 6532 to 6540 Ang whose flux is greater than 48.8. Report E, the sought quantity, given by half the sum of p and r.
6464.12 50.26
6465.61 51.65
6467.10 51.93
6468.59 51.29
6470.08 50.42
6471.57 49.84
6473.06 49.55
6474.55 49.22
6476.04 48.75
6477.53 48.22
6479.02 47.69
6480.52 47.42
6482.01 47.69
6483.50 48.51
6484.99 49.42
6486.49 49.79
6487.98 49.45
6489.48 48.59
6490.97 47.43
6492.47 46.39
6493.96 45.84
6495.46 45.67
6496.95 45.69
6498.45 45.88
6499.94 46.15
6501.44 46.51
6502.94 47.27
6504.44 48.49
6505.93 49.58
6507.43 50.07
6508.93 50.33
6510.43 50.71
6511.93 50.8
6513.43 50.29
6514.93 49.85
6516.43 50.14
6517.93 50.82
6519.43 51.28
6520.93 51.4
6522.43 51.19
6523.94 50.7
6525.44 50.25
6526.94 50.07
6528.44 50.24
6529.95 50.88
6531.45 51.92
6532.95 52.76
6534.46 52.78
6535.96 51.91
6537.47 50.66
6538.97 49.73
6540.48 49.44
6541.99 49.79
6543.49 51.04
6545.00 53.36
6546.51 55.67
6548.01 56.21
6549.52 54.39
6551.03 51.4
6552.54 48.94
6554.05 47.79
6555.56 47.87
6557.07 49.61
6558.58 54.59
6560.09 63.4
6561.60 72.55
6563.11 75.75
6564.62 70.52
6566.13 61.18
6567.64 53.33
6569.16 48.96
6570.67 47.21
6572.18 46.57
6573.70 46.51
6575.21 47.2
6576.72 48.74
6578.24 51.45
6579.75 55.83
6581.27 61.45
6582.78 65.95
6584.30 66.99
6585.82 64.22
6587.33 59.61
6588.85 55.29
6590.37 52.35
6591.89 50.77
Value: 6545.8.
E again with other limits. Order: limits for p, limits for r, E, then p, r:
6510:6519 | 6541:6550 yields 6527.7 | 6510.43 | 6545.00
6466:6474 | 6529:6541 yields 6499.3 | 6467.10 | 6531.45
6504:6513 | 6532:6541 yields 6519.4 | 6505.93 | 6532.95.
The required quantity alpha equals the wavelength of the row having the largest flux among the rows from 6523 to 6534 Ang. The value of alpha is 6532.95 Ang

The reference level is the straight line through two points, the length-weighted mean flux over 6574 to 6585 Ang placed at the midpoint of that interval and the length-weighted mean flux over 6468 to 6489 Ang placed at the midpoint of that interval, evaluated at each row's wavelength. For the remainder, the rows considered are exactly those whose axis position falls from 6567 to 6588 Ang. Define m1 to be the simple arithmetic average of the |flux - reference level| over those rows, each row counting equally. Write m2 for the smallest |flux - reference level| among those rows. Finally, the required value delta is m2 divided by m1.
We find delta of 0.081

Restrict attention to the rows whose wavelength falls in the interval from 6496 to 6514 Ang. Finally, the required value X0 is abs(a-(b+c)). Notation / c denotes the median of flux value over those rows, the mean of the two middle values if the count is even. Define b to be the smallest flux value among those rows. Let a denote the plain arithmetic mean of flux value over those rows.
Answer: 46.2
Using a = 48.5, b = 45.69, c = 49.0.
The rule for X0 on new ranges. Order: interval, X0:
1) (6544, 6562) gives 47.0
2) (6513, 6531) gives 49.8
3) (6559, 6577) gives 40.8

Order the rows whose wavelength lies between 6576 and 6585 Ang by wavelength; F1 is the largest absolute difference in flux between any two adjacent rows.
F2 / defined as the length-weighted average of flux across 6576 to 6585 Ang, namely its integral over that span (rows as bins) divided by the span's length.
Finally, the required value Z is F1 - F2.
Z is -52.7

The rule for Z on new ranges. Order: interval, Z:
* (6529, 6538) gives -50.5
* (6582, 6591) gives -56.2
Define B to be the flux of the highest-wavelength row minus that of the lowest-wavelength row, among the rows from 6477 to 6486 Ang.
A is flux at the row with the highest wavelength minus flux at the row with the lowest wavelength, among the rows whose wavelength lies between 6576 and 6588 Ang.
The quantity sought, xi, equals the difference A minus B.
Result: 10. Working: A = 11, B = 1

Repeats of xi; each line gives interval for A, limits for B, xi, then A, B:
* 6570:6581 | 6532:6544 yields 10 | 9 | -2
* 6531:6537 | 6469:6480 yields 3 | 0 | -3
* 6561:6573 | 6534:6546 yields -27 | -26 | 1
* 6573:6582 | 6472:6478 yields 16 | 15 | -1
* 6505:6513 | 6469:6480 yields 4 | 1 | -3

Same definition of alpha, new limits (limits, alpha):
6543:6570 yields 6563.11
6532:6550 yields 6548.01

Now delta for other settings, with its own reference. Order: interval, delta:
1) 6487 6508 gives 0.094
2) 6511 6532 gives 0.455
